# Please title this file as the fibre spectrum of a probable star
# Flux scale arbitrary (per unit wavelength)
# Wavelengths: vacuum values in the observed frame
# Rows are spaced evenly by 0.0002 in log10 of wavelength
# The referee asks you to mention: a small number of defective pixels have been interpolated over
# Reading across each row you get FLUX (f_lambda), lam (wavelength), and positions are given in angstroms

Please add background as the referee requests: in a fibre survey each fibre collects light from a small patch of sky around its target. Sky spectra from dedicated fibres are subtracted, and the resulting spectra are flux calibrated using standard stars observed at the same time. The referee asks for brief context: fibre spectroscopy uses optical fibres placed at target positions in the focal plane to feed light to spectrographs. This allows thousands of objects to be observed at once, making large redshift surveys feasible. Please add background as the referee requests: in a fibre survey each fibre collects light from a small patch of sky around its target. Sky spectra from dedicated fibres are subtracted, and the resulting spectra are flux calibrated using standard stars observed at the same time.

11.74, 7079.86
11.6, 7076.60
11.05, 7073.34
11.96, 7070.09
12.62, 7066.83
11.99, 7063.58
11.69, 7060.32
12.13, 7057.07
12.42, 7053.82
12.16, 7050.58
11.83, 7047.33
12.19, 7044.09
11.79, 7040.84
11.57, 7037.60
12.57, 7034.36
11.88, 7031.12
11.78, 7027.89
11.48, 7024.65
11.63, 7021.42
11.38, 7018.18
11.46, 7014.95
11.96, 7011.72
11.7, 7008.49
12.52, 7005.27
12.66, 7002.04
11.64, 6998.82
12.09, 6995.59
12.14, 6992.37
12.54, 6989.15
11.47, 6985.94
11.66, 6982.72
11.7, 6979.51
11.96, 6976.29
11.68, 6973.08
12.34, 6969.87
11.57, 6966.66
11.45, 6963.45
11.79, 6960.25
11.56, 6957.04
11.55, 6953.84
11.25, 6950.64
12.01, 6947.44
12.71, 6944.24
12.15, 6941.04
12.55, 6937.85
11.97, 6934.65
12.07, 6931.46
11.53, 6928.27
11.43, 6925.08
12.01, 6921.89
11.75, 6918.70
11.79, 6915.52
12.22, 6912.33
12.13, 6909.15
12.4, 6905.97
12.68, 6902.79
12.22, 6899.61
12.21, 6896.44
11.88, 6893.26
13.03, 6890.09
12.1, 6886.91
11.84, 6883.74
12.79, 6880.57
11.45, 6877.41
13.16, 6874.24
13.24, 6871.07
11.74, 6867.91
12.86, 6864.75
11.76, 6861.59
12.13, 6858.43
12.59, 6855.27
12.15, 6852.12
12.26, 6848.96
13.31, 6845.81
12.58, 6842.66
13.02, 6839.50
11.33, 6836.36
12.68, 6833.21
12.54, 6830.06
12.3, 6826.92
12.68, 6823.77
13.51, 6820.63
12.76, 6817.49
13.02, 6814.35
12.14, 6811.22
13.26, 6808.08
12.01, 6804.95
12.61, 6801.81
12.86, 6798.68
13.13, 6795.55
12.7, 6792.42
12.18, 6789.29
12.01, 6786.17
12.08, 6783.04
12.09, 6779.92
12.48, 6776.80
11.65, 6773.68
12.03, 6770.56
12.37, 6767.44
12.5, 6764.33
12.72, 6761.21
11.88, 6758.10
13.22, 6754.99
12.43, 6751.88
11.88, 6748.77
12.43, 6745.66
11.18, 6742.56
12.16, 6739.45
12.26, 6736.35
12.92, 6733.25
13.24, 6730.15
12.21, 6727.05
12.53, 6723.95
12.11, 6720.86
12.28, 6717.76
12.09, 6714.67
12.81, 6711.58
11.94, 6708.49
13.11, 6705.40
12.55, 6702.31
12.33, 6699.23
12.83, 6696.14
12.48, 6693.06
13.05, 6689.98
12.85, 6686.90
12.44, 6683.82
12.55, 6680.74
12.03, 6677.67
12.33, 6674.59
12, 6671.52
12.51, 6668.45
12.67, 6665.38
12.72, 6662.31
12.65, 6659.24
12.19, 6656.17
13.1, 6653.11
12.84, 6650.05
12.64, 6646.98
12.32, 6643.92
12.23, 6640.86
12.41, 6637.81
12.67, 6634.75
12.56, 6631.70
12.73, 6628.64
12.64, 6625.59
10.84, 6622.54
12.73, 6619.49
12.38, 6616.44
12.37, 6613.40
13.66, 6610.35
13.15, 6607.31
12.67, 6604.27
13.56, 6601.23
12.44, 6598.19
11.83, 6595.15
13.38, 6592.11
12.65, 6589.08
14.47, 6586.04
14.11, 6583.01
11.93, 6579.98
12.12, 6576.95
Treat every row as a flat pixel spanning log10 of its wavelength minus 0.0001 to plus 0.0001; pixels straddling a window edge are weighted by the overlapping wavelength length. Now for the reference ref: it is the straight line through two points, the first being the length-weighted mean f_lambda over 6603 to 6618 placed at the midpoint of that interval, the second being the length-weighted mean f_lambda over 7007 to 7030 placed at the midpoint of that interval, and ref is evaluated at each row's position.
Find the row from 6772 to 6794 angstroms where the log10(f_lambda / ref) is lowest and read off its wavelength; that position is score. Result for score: 6773.68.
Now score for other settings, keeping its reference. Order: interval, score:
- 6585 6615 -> 6595.15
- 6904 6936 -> 6925.08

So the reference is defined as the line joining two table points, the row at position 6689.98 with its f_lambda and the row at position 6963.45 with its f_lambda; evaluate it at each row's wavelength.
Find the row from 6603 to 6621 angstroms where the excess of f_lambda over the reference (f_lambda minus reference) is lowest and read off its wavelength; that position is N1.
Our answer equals 6613.40 angstroms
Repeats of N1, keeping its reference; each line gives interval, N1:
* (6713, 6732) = 6714.67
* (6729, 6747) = 6742.56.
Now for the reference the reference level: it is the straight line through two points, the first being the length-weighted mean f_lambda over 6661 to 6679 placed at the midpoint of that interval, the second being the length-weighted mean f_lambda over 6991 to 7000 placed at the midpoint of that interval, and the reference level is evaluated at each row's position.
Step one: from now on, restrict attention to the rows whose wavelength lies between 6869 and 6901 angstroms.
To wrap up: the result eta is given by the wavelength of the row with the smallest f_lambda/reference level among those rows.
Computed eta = 6877.41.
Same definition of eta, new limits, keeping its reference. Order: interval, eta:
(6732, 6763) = 6742.56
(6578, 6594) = 6579.98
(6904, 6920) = 6918.70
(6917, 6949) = 6925.08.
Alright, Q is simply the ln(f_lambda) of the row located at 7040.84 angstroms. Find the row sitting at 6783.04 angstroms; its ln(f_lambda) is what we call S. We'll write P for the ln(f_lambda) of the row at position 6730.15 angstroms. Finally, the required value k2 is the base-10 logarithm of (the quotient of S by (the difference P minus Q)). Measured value 1.3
